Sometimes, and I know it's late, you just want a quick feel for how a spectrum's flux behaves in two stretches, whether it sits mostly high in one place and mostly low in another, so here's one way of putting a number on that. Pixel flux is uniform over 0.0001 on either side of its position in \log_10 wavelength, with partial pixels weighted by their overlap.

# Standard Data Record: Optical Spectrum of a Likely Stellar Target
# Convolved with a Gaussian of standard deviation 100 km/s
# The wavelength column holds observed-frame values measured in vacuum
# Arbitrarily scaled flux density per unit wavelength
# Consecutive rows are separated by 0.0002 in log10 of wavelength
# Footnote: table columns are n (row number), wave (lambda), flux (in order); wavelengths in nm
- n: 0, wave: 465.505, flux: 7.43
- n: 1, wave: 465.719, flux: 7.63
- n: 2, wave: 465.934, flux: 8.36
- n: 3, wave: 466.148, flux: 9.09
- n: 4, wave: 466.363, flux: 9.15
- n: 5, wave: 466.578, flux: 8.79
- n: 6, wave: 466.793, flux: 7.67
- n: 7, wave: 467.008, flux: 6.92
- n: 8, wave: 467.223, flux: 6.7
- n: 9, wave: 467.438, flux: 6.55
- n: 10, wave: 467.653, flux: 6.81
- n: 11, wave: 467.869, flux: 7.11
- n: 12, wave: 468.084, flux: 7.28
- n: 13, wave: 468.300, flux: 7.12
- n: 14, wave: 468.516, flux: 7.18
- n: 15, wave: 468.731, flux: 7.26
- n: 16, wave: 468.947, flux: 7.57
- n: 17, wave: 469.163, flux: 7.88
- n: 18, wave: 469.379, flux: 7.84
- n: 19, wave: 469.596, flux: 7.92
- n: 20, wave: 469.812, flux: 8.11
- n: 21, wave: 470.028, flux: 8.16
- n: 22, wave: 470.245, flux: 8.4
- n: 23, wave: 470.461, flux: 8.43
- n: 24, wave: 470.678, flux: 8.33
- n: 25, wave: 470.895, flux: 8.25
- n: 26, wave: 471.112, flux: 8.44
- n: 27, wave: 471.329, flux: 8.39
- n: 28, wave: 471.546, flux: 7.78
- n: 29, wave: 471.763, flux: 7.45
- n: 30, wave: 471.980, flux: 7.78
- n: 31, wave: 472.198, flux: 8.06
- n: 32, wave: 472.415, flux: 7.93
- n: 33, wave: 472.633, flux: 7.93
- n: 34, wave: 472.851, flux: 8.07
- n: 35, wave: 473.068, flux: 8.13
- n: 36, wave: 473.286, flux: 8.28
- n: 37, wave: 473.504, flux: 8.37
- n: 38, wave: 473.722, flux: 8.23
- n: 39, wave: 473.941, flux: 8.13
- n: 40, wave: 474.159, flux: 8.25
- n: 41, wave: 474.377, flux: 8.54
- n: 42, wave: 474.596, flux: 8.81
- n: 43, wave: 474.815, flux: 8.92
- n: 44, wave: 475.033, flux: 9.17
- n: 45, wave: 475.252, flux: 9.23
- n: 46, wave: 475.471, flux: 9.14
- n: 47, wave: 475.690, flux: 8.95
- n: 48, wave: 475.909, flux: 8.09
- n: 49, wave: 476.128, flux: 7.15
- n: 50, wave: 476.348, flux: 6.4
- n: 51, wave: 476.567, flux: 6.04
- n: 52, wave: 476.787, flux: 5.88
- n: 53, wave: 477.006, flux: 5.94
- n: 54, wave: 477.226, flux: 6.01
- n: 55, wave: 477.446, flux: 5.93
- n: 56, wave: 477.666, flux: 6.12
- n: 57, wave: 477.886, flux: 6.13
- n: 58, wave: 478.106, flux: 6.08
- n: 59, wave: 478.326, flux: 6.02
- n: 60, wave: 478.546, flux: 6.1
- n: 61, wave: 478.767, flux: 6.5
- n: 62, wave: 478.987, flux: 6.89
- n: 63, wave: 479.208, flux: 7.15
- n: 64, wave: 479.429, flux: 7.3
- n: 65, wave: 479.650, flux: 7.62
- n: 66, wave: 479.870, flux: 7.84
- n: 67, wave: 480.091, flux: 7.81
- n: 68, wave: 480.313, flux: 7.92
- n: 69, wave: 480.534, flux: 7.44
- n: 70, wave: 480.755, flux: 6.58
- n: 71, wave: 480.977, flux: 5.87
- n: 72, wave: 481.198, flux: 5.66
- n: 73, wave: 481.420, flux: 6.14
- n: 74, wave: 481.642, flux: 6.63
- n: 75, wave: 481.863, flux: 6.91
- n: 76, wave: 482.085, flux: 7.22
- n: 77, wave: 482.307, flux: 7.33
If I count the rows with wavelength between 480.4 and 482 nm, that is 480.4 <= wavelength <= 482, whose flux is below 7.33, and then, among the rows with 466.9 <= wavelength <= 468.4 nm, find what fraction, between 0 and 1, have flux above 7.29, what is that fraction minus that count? -6.0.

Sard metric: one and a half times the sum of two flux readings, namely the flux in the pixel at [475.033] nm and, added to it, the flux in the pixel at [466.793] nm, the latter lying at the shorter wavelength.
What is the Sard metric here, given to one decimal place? 25.3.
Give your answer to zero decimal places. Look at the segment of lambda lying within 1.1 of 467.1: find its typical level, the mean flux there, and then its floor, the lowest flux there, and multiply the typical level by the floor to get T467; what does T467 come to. 50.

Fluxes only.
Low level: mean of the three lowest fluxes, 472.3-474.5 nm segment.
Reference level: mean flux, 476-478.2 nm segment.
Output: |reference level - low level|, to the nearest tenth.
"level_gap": 1.8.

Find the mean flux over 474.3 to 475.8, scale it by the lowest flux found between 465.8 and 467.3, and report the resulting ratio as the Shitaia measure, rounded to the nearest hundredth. 1.34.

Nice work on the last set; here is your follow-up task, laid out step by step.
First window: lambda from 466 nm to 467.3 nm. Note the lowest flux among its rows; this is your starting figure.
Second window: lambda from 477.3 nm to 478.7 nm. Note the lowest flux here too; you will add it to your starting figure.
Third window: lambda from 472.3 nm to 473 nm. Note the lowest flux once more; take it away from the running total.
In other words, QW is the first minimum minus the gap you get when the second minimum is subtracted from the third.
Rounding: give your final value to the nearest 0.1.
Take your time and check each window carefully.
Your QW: 4.7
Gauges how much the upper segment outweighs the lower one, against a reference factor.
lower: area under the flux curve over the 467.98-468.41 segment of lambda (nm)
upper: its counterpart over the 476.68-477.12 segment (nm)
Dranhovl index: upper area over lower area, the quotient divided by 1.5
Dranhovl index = 0.56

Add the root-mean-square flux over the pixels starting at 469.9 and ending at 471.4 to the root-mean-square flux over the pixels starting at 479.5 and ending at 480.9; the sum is 15.9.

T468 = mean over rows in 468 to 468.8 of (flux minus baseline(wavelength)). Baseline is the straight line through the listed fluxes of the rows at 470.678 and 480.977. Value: -1.7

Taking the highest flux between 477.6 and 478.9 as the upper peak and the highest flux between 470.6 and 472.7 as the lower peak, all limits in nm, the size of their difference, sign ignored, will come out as 1.9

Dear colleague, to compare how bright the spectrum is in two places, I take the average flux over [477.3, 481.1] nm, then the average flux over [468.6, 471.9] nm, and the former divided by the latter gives 0.85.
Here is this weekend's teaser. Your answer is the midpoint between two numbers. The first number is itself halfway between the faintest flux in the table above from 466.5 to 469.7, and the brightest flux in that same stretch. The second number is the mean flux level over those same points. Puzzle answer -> 7.5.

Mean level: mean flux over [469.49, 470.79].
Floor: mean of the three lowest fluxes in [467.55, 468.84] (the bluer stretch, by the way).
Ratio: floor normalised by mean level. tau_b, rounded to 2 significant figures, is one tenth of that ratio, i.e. 0.085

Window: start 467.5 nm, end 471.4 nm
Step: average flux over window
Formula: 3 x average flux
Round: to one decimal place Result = 23.4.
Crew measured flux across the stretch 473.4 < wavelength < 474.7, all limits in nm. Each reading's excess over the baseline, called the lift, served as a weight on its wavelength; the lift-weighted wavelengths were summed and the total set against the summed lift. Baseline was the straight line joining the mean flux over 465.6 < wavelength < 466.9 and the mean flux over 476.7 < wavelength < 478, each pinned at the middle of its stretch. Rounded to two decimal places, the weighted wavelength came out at 474.10 nm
